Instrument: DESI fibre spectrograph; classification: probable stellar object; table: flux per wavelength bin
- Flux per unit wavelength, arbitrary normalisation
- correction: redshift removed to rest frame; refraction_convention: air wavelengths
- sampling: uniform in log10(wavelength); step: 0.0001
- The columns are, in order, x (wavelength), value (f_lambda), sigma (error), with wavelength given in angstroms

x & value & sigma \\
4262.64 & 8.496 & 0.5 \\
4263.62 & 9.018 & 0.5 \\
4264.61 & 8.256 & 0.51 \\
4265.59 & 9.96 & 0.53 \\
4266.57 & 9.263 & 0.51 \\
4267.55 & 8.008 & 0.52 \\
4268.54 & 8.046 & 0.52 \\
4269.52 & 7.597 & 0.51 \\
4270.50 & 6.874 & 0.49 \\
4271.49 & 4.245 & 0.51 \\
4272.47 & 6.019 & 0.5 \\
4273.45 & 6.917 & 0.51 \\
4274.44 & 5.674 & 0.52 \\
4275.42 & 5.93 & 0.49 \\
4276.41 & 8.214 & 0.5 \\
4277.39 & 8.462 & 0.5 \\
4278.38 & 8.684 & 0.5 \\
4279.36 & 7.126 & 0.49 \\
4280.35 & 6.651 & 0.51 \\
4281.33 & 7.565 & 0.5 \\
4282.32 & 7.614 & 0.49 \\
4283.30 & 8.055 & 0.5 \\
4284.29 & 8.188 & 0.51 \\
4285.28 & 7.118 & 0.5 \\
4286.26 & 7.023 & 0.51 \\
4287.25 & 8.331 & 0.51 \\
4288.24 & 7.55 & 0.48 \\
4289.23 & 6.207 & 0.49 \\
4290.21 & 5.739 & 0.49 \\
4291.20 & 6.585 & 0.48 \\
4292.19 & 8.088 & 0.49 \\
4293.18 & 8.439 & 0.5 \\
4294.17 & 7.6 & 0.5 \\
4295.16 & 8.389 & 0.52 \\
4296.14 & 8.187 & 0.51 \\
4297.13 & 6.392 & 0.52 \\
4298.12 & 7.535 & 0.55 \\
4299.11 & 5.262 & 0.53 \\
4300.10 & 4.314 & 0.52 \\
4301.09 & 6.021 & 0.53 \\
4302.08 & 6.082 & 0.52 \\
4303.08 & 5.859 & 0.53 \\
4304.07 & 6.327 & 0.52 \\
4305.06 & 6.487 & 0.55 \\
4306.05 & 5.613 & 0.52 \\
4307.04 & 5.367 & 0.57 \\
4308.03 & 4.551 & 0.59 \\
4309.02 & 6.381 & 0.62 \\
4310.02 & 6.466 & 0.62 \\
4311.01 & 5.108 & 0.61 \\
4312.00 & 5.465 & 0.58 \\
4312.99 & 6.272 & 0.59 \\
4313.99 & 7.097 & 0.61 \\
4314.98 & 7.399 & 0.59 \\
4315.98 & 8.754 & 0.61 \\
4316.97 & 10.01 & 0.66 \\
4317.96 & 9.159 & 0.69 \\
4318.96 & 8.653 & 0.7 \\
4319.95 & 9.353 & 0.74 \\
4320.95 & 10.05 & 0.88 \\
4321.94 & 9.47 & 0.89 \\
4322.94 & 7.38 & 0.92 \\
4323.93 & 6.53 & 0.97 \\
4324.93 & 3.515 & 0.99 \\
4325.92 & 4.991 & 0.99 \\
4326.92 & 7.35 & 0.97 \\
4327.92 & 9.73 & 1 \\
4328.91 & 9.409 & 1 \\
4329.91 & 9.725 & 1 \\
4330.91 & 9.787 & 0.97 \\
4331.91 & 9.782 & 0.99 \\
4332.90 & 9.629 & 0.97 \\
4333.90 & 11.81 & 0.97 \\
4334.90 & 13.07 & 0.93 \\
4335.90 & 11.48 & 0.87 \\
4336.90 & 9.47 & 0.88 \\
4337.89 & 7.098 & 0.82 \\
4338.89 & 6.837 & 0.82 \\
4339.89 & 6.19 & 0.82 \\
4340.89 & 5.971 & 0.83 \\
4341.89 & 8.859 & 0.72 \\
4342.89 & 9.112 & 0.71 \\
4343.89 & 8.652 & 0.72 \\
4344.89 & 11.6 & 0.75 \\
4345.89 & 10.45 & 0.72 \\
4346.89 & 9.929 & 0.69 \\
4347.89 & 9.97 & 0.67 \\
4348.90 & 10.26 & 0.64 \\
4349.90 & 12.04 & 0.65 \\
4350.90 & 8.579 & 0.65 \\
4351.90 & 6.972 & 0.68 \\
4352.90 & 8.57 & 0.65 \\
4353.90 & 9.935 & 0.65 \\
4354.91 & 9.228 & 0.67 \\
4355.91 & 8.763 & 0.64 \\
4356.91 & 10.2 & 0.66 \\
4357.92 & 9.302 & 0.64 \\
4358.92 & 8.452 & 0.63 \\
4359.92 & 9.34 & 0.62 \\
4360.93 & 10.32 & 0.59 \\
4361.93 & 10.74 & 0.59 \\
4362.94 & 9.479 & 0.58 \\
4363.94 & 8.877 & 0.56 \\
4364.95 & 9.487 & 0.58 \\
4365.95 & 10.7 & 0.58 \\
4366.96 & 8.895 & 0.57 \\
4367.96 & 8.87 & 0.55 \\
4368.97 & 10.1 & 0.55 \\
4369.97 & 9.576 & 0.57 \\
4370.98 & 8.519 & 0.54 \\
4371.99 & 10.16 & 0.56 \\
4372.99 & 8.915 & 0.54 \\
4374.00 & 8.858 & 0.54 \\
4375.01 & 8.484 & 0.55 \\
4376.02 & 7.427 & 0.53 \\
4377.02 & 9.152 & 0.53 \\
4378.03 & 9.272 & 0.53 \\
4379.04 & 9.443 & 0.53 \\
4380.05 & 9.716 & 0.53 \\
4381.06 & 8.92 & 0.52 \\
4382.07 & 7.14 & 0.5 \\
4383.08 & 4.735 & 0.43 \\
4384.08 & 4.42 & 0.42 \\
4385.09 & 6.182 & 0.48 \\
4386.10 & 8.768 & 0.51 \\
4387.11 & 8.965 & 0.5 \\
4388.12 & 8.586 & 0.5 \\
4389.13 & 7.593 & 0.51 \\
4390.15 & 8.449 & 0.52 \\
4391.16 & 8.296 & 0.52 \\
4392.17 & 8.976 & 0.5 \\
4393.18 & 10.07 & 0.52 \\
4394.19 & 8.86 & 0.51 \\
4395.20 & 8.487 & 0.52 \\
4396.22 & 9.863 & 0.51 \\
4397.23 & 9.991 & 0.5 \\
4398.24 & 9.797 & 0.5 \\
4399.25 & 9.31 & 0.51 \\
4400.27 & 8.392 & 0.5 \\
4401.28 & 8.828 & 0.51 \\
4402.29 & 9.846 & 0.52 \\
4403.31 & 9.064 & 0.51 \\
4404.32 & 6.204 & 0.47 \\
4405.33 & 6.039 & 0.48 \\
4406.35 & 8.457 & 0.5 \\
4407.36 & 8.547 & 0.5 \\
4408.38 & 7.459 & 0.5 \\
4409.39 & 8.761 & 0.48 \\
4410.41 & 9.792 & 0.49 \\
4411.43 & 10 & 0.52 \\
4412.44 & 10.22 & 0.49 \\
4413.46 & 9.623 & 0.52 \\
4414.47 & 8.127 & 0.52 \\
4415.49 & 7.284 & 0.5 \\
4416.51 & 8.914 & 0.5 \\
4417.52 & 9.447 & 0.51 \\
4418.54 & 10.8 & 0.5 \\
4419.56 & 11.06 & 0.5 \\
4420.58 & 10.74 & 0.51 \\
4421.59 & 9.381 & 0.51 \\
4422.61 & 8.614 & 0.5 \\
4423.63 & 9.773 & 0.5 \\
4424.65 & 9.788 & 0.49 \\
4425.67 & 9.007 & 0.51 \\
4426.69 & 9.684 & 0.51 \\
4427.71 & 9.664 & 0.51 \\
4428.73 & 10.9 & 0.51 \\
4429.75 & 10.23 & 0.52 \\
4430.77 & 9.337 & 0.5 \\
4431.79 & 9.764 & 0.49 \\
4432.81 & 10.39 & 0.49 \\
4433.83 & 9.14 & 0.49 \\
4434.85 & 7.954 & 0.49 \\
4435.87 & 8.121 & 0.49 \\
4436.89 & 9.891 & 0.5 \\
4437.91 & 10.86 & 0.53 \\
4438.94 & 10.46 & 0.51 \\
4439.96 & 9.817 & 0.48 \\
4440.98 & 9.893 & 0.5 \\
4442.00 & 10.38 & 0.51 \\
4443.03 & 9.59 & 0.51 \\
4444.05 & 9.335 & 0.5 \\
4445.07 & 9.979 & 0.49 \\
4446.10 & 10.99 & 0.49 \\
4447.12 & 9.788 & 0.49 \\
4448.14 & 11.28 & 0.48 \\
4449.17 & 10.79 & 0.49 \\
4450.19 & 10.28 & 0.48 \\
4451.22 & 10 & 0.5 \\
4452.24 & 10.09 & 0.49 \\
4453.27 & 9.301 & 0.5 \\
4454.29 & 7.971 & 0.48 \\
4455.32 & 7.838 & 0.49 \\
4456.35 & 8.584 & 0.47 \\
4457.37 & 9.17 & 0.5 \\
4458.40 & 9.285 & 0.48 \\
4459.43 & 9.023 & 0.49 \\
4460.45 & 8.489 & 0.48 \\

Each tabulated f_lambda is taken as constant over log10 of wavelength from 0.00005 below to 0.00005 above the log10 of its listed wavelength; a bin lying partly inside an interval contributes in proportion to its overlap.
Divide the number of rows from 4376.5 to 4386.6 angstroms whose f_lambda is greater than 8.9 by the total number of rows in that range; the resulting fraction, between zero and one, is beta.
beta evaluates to 0.50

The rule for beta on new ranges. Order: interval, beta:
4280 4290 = 0.00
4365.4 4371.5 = 0.50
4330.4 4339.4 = 0.78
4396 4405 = 0.67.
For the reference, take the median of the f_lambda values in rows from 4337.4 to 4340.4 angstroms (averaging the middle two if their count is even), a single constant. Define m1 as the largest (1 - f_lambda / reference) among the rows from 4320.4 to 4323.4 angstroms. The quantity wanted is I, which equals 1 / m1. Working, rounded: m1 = -0.08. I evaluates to -12.6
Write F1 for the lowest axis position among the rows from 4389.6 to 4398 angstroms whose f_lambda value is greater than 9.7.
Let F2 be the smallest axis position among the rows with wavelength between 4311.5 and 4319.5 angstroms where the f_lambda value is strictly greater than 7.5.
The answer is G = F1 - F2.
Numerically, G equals 77.2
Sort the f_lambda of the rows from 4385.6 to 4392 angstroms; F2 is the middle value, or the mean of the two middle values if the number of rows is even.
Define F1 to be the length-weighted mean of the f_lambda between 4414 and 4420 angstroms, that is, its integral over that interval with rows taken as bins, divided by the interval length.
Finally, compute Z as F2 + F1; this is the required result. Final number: 17.8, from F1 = 9.3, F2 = 8.5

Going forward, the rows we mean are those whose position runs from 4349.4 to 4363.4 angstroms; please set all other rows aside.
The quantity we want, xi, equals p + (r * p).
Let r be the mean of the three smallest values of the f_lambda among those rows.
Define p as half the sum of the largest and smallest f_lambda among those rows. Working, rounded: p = 9.5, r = 8.0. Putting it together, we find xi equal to 86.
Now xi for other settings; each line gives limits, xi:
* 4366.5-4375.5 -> 90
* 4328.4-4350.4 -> 70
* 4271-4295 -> 40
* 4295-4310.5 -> 36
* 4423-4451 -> 90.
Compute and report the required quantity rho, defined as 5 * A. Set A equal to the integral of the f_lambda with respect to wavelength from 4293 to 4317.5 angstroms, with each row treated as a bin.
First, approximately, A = 162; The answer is 808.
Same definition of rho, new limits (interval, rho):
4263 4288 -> 945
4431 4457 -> 1260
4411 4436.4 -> 1209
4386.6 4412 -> 1111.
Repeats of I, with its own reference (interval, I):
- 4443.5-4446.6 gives -2.7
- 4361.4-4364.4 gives -3.4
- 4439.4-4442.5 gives -2.3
